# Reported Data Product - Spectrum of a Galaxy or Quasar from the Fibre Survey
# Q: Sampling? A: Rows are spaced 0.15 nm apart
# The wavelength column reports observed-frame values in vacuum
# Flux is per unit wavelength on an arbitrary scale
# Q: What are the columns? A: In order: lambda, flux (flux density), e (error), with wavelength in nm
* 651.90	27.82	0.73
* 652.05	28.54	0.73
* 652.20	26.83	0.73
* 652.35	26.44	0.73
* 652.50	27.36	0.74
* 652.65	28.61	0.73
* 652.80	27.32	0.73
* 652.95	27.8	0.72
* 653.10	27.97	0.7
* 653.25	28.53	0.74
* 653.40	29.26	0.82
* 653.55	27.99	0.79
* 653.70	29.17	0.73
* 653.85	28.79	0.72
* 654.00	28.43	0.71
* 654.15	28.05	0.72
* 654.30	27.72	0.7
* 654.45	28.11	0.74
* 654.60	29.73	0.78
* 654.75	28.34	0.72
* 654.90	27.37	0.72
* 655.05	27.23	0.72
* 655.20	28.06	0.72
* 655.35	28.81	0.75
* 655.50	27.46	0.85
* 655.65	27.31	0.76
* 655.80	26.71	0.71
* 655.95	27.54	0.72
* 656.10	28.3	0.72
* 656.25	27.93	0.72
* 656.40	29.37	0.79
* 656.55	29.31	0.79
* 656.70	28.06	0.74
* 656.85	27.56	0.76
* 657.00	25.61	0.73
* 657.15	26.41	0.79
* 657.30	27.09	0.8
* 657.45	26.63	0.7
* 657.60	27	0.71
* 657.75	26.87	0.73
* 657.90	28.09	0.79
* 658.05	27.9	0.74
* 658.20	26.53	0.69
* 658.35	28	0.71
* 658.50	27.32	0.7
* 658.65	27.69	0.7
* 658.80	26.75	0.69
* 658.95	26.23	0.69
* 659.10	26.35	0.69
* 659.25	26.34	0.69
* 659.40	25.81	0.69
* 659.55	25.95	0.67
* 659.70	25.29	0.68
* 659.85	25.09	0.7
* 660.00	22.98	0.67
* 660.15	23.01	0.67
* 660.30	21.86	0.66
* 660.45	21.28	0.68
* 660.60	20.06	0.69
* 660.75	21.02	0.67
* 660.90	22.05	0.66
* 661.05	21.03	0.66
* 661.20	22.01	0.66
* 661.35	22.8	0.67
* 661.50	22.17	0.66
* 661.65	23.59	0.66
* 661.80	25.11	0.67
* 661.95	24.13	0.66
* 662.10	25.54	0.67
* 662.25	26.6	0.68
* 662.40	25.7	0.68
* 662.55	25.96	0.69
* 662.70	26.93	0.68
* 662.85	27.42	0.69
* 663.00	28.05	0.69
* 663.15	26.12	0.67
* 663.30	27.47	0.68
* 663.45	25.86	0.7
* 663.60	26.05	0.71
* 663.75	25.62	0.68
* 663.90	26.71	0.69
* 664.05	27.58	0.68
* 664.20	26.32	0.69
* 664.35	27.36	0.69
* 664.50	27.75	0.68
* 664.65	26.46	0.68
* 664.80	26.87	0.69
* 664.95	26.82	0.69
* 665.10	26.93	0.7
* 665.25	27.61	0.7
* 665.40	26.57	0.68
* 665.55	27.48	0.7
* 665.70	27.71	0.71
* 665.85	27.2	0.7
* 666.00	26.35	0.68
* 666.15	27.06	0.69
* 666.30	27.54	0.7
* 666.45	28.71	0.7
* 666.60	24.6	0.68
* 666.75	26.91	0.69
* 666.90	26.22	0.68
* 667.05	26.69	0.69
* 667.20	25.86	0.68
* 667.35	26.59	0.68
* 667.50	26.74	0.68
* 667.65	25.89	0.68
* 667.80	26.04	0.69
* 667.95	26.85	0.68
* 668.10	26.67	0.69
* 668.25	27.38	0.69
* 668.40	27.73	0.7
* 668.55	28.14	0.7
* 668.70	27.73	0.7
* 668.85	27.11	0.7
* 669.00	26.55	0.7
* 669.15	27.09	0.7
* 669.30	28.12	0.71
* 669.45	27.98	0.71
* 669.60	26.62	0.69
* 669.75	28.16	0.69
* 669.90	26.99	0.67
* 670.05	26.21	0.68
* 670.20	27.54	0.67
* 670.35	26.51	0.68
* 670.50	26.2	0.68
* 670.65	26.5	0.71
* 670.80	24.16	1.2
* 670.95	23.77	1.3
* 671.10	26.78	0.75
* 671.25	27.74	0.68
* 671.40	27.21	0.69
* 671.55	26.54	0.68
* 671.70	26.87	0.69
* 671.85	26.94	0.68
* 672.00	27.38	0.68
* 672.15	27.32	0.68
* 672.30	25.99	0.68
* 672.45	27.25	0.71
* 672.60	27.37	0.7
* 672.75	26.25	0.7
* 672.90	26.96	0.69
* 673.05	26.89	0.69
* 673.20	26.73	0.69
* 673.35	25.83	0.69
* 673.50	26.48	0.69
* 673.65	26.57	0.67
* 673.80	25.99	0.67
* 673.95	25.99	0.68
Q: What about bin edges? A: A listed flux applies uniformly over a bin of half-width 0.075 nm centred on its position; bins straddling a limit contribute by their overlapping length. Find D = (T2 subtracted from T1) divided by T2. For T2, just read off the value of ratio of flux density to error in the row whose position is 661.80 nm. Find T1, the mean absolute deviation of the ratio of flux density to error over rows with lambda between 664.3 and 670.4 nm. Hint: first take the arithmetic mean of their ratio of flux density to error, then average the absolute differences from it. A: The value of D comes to -0.982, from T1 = 0.66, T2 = 37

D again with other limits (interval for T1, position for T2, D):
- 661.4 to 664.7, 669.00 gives -0.963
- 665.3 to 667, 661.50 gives -0.982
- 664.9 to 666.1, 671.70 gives -0.994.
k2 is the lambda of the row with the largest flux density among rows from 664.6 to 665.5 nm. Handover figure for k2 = 665.25 nm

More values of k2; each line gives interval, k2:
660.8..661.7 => 661.65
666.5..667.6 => 666.75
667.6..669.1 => 668.55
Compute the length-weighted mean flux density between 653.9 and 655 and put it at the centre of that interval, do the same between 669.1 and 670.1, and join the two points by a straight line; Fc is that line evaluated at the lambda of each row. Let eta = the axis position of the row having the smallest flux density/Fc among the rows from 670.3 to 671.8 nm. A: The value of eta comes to 670.95 nm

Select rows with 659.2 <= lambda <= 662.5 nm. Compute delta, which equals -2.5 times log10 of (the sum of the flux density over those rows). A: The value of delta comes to -6.8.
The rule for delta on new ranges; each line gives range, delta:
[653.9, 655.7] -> -6.3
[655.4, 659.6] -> -7.2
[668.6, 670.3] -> -6.2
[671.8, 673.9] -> -6.4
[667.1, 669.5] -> -6.6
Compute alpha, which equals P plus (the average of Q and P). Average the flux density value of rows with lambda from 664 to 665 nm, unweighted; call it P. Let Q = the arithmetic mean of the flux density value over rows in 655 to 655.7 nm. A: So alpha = 54.4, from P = 27.0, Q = 27.8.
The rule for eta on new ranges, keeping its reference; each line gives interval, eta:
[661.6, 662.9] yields 661.65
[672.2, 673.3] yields 672.30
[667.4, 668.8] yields 667.65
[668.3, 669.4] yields 669.00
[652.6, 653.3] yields 652.80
